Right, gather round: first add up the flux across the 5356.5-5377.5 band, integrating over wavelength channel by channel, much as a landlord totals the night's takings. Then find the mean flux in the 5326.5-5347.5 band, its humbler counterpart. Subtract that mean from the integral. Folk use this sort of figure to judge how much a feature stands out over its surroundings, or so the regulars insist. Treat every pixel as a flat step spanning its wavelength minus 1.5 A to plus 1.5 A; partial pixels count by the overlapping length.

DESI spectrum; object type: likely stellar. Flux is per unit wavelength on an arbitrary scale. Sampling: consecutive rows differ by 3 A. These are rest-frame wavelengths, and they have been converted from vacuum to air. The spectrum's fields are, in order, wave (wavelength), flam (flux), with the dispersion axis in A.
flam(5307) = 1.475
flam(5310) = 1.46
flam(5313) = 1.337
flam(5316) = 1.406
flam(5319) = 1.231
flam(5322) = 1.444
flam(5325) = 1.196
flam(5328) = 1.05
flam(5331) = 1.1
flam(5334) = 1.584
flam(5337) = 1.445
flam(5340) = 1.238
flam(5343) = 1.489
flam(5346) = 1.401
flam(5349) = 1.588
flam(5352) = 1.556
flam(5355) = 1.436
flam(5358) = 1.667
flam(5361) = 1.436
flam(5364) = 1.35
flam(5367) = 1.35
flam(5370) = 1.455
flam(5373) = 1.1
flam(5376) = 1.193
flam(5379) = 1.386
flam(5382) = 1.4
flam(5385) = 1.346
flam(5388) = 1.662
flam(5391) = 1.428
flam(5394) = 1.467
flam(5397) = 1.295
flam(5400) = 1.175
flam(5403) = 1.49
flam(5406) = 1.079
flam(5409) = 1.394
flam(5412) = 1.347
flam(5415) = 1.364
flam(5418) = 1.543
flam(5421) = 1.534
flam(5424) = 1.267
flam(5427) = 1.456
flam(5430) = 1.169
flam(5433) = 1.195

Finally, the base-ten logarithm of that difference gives 1.44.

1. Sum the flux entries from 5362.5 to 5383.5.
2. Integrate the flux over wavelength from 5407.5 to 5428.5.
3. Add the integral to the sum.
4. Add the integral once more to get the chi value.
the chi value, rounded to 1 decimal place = 68.7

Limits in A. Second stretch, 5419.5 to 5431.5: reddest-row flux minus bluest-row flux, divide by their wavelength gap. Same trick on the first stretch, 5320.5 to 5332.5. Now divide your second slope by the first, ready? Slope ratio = 1.1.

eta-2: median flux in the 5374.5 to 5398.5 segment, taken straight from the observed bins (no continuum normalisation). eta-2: 1.39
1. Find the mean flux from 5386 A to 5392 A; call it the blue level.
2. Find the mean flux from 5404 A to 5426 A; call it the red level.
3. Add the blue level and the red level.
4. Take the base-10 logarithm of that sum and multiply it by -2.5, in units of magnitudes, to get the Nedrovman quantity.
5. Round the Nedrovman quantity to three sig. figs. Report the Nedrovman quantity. -1.16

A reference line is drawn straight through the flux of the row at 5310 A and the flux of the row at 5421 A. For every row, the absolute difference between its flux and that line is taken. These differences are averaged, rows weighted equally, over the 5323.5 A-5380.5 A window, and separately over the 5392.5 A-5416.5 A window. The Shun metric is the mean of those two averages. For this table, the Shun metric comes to 0.182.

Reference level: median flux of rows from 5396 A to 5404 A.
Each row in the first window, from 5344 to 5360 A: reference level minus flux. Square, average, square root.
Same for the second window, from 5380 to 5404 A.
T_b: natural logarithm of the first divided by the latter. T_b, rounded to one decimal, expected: 0.4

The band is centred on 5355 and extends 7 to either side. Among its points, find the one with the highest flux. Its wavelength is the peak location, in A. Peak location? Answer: 5358 A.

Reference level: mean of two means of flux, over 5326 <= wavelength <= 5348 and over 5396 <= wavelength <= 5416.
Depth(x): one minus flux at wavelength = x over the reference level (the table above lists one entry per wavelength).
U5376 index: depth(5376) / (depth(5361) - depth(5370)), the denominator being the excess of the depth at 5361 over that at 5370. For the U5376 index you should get 6.6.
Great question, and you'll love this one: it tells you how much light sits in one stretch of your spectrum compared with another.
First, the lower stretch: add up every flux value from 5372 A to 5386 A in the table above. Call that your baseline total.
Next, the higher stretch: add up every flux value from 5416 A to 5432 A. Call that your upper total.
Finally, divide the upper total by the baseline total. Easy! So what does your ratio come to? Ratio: 1.08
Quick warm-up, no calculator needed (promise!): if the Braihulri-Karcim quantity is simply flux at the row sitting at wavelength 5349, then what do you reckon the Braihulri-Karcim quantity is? 1.588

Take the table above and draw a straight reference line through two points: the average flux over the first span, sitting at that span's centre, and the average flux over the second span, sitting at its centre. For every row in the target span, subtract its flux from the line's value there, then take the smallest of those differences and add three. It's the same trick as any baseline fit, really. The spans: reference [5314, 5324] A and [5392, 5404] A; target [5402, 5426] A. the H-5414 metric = 2.81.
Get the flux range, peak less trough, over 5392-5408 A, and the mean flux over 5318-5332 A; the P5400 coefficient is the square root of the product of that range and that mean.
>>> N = 0.704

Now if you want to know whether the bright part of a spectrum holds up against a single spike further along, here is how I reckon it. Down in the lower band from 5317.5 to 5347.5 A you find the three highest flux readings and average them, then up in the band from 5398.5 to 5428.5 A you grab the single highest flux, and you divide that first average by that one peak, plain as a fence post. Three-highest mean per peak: 0.98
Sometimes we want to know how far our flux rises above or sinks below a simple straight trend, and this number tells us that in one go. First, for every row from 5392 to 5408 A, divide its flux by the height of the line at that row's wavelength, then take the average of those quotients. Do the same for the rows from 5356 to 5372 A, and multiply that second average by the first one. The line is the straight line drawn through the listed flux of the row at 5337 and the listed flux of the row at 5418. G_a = 0.84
